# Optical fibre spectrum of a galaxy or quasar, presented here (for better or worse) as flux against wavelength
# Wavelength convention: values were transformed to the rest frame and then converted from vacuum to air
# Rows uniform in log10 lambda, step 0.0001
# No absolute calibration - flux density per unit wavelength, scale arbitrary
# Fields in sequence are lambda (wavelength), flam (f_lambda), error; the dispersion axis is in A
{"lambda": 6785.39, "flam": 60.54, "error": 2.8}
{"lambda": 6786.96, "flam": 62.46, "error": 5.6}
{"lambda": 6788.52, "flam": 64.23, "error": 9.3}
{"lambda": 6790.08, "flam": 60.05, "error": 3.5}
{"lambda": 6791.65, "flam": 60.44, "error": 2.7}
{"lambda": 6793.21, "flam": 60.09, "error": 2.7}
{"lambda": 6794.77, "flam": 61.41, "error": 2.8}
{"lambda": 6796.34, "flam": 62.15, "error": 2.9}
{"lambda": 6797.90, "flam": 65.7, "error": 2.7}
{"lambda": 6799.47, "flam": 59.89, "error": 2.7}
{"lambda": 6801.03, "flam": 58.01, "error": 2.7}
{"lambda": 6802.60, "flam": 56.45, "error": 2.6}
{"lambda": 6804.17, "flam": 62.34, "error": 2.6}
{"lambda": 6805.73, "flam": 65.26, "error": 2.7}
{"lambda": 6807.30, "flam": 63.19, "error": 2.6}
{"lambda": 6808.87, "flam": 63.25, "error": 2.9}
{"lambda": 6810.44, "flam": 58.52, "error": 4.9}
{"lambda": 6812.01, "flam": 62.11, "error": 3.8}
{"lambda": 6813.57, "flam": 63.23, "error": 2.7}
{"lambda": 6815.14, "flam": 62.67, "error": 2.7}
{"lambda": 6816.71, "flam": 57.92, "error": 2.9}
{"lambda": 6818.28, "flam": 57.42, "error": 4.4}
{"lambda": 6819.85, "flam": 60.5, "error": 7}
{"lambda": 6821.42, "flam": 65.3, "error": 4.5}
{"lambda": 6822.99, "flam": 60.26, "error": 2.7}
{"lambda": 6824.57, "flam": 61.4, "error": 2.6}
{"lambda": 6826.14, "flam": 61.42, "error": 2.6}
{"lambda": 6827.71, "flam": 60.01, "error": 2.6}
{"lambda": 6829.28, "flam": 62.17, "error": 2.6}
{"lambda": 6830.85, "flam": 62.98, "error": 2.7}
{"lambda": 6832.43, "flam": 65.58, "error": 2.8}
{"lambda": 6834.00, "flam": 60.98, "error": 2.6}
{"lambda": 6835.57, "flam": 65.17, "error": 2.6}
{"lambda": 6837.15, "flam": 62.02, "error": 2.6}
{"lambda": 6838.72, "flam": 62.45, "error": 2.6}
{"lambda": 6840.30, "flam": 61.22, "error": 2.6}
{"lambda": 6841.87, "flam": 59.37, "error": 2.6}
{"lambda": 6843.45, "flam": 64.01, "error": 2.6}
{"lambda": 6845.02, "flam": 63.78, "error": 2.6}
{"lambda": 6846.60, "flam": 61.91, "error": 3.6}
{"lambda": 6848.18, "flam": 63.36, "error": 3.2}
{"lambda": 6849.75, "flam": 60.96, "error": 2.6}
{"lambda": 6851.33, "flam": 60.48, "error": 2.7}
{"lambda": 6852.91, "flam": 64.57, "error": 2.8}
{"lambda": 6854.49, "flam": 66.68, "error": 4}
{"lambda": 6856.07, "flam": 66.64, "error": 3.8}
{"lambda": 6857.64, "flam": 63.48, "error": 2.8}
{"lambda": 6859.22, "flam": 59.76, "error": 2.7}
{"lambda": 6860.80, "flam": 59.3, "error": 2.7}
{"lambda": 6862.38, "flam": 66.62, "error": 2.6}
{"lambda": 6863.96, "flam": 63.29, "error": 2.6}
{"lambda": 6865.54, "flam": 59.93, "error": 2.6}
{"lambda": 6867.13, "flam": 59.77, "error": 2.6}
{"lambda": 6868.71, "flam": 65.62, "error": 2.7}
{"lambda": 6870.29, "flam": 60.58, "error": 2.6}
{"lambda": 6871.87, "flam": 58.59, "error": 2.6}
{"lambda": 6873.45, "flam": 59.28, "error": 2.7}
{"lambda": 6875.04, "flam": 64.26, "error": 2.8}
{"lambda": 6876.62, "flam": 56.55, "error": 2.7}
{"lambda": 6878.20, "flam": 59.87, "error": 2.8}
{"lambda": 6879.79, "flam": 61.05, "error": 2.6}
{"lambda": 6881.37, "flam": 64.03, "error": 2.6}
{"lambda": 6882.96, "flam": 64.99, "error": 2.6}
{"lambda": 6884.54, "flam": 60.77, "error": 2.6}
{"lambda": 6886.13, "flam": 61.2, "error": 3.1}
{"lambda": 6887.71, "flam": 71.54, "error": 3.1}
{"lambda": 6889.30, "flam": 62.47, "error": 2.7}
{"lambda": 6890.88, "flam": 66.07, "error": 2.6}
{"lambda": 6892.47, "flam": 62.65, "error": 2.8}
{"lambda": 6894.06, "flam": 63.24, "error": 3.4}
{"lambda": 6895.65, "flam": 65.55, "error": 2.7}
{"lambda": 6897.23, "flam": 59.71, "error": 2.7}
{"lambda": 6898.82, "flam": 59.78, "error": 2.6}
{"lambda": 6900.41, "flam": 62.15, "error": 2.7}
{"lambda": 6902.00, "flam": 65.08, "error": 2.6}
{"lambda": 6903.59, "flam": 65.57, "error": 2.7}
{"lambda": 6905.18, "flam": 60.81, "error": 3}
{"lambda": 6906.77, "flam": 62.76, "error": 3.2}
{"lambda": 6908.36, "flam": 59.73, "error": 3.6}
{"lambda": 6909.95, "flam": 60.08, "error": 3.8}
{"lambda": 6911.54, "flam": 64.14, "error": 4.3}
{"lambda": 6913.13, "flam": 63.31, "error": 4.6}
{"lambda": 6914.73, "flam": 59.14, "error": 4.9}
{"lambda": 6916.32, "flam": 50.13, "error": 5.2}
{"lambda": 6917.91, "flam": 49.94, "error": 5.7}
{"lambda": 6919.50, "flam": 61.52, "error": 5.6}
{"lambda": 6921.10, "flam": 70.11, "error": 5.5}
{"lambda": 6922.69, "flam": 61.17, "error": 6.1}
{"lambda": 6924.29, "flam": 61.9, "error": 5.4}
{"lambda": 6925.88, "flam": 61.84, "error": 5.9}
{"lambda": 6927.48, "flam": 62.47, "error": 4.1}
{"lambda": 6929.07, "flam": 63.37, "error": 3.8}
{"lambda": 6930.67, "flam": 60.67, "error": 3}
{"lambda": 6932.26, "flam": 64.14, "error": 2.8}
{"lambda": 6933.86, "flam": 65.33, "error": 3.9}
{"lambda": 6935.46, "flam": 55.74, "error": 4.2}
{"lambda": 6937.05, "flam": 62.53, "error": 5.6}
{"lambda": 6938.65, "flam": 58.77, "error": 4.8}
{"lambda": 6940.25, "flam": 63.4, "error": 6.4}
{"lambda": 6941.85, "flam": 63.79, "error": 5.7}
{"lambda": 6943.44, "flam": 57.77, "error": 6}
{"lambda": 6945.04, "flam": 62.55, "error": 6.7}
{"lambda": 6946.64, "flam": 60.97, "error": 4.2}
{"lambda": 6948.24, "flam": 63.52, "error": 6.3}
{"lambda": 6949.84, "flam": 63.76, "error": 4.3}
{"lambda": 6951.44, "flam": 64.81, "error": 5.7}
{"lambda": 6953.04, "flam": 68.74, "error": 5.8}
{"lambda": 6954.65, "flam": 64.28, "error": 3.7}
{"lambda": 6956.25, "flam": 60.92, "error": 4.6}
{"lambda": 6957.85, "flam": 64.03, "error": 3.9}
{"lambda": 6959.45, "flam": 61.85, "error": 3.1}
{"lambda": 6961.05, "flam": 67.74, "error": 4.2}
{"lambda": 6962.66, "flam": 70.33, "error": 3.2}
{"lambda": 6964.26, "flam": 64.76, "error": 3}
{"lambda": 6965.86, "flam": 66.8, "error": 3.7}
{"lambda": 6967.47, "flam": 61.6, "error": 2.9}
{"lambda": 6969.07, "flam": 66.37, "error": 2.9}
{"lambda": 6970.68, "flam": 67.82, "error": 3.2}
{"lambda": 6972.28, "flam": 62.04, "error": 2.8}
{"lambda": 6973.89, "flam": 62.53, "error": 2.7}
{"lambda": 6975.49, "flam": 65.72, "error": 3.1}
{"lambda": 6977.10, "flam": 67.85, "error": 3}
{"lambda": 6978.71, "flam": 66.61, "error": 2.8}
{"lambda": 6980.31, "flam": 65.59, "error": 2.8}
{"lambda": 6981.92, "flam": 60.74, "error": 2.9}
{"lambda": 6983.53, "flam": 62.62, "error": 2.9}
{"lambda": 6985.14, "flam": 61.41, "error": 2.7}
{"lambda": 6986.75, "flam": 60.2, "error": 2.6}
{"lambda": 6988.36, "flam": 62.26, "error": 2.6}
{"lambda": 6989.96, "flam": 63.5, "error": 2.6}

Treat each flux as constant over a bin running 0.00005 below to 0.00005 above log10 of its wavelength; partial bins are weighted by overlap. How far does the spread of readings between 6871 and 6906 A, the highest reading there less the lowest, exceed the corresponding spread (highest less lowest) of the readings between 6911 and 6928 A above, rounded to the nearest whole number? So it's -5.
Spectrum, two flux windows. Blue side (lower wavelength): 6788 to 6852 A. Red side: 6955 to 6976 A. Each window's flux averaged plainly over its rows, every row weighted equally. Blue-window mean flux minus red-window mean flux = -3.1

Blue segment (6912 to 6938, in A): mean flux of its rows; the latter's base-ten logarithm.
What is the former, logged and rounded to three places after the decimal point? 1.784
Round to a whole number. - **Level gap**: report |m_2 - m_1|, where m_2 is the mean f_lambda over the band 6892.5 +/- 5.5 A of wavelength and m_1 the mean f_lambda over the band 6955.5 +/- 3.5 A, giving 0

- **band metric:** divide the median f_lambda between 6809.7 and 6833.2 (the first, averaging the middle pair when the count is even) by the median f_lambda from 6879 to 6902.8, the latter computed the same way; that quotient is 0.980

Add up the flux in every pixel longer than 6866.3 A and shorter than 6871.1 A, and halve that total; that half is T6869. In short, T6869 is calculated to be 93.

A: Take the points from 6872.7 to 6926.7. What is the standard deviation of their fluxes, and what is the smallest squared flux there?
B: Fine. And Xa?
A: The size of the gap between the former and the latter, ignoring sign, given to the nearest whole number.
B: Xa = 2490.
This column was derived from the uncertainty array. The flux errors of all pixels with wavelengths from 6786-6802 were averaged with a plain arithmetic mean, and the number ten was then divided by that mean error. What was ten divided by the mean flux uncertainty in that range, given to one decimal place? 2.7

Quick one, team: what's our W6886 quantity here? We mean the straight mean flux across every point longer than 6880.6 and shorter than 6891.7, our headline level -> 64.4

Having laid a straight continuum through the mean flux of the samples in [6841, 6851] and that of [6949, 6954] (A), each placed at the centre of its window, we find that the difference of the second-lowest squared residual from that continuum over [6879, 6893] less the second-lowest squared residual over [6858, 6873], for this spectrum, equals -5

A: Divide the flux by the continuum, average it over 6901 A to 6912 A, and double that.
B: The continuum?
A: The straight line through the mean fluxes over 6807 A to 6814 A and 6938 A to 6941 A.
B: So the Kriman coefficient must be 2.04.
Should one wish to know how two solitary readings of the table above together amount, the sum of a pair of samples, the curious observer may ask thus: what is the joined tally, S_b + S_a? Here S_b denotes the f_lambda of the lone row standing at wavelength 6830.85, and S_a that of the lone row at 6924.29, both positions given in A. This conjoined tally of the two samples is 125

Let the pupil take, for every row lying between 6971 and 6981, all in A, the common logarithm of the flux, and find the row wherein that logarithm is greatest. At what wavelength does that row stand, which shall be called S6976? 6977.10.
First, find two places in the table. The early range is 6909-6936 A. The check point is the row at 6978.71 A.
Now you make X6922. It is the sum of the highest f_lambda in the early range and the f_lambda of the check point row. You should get 137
